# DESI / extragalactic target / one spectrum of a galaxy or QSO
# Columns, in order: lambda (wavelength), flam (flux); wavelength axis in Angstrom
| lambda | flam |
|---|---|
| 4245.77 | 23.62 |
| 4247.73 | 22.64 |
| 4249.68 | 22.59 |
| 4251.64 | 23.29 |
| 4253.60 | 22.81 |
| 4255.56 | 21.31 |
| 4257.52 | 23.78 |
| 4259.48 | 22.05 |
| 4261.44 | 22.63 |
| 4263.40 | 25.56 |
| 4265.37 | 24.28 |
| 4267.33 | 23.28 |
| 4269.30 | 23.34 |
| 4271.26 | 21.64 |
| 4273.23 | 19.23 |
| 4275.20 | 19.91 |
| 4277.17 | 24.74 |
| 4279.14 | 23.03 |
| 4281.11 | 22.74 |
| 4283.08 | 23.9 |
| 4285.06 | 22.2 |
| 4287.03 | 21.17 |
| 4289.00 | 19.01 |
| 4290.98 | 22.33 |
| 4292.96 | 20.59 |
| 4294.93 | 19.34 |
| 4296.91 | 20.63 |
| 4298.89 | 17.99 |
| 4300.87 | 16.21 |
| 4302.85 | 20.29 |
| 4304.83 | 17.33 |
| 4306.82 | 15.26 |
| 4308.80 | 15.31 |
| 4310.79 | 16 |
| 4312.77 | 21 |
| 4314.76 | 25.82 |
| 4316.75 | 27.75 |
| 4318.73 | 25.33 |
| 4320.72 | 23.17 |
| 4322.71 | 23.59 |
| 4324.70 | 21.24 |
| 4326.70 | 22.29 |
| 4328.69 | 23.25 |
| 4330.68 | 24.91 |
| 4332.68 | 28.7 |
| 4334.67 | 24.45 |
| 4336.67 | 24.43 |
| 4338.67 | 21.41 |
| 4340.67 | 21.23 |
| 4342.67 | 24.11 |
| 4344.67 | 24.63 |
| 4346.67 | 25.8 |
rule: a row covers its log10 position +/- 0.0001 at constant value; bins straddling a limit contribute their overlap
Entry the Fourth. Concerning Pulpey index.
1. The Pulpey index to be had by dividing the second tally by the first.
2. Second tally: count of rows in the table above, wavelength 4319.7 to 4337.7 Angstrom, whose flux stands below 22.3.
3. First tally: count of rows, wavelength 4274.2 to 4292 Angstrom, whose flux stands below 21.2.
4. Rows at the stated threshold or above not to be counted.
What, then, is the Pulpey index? 0.7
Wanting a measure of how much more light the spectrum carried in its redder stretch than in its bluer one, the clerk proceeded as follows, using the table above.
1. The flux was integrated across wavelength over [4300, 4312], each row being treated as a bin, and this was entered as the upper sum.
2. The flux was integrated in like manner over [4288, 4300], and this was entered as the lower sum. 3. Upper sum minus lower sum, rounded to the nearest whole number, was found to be -38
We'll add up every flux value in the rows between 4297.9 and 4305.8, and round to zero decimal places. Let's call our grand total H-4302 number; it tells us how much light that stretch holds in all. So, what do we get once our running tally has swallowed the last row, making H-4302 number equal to 72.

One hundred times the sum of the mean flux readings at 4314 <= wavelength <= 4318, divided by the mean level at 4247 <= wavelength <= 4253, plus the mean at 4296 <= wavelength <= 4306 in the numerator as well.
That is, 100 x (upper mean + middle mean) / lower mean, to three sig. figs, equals 198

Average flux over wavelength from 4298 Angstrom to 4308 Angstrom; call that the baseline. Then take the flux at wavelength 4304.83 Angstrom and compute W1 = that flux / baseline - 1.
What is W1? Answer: 0.0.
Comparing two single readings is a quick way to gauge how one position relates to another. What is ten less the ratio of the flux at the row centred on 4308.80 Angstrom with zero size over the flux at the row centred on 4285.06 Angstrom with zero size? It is 9.31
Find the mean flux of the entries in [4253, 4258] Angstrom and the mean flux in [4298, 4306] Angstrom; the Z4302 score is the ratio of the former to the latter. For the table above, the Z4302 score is 1.26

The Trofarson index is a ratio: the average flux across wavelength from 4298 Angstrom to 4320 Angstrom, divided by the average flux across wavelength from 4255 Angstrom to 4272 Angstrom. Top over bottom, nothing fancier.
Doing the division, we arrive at 0.86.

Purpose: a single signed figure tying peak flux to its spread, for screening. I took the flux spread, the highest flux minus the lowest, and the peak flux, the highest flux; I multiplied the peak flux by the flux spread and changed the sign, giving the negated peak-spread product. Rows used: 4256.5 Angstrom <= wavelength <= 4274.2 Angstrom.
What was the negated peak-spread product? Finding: -162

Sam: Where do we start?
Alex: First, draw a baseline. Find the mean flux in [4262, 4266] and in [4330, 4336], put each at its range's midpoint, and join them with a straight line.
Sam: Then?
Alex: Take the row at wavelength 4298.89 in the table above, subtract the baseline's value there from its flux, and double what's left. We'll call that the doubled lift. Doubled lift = -15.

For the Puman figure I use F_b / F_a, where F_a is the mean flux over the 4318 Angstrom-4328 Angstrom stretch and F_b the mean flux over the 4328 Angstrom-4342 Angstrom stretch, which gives 1.04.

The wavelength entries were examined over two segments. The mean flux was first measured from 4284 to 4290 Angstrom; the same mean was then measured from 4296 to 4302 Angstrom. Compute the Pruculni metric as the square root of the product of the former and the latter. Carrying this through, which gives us 19.5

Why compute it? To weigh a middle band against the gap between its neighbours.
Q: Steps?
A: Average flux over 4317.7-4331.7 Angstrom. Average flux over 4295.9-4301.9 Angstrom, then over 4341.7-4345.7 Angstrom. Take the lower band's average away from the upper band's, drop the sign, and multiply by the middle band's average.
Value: 143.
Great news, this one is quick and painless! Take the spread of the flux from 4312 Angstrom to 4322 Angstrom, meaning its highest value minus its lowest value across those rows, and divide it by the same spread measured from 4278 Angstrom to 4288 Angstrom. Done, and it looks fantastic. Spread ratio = 2.47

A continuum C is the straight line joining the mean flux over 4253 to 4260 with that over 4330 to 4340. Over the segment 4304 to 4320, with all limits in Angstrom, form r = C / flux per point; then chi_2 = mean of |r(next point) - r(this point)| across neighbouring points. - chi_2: 0.14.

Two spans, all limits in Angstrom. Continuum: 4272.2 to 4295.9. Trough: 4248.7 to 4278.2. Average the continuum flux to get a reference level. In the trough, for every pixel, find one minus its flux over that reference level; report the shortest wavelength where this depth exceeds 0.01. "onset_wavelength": 4273.23 Angstrom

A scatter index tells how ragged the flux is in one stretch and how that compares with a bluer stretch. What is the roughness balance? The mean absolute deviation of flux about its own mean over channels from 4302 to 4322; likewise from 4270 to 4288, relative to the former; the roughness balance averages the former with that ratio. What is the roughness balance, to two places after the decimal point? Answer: 2.12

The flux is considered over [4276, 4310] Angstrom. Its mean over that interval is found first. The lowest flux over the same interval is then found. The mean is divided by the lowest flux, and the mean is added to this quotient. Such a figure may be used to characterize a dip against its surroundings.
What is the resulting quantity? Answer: 21.4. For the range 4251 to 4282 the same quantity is 23.9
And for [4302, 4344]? 23.7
